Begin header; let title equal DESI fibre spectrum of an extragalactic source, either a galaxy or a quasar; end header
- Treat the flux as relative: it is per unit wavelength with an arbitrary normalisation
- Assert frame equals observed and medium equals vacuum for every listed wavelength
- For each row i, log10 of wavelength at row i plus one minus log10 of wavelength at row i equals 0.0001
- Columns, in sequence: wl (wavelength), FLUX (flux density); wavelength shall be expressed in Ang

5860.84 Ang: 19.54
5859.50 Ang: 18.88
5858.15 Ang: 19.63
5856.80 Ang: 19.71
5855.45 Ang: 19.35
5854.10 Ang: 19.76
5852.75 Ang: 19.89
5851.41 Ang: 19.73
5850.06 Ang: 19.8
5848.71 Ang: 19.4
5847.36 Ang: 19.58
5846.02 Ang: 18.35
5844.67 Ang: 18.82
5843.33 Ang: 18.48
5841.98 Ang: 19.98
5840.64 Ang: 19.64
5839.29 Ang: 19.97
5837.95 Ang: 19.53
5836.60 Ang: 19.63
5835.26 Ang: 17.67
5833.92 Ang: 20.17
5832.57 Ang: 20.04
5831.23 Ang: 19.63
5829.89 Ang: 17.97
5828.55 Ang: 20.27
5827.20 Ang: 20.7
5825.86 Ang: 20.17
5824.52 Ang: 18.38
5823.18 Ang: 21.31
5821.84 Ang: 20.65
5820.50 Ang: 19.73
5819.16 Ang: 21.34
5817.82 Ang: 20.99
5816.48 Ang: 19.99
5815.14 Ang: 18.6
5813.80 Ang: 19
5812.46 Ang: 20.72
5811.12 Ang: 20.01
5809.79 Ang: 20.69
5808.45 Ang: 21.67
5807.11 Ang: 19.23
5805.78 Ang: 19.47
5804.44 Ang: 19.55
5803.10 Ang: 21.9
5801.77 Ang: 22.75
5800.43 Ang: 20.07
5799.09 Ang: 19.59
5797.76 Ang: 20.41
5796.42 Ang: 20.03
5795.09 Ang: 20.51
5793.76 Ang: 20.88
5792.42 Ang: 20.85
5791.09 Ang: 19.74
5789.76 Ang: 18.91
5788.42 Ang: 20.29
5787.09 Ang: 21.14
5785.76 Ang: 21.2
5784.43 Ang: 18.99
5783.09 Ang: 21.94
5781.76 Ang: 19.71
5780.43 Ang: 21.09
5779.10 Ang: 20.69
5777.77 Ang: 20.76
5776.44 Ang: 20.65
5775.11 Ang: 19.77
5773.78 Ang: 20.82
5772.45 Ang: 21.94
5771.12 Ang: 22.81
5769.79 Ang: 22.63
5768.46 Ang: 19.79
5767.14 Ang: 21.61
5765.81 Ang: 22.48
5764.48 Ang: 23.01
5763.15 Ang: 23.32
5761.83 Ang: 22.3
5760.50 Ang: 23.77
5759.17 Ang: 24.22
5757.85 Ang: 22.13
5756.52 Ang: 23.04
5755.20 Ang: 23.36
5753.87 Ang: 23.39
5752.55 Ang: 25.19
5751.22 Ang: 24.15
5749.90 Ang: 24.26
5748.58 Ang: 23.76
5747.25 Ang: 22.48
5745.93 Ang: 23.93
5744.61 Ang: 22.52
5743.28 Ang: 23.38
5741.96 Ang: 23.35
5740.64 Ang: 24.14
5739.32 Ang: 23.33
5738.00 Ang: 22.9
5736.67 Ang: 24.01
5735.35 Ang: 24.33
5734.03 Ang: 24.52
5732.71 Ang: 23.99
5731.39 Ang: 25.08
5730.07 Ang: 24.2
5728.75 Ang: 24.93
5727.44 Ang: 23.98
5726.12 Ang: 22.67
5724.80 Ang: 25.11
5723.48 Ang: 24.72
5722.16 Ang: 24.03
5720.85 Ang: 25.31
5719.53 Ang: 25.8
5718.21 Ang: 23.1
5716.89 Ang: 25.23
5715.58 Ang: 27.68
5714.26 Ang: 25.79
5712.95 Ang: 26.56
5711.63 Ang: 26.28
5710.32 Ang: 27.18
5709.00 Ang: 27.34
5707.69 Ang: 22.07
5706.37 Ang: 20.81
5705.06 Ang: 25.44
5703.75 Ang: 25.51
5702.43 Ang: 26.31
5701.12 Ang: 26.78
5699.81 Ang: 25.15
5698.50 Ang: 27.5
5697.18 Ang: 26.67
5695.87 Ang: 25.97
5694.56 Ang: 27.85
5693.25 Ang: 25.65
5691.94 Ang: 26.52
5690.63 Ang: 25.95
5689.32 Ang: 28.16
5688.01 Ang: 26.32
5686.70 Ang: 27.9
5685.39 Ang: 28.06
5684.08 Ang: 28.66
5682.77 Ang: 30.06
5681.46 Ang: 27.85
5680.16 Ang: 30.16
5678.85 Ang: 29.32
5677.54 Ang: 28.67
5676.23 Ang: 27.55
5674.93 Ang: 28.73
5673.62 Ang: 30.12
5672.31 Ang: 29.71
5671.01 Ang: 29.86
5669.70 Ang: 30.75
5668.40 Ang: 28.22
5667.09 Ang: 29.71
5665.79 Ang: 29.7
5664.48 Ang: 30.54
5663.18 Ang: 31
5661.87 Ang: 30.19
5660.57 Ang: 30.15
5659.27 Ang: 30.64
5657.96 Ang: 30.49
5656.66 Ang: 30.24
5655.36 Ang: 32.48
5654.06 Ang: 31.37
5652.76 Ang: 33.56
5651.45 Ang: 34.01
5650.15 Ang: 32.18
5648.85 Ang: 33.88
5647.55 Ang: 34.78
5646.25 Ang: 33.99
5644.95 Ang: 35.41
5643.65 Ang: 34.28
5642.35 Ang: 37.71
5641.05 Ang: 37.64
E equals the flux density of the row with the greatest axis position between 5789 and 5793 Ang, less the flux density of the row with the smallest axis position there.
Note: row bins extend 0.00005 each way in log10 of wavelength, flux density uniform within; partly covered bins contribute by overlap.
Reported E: 1.9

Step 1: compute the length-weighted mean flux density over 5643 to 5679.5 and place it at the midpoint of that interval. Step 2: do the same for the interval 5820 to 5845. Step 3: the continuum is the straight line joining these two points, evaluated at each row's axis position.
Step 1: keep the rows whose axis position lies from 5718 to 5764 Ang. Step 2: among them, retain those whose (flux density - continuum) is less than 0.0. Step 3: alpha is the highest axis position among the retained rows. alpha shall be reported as 5763.15 Ang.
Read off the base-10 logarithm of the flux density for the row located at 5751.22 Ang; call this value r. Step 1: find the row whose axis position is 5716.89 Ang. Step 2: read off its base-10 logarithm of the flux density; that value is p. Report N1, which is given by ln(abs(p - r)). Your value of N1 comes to -4.0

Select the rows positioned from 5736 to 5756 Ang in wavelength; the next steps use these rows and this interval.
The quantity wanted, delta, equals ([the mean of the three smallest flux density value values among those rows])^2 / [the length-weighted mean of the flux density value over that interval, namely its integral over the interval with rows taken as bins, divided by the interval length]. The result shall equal 22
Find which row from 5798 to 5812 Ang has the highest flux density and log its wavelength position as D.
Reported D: 5801.77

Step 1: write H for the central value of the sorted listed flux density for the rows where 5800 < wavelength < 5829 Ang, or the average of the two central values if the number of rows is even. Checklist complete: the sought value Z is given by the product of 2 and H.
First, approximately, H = 20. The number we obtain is 40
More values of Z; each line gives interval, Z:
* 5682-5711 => 53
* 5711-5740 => 49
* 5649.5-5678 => 60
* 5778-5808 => 41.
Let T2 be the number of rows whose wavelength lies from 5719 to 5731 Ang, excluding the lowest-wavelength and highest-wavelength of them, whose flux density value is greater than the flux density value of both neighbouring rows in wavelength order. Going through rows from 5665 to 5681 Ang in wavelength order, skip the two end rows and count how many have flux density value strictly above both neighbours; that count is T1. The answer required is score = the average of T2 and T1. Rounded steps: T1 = 3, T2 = 2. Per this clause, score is 2.5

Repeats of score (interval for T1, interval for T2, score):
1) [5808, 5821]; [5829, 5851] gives 4.0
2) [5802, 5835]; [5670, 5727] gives 9.0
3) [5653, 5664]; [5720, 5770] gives 6.5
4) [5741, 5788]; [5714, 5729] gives 7.0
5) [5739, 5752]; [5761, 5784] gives 4.0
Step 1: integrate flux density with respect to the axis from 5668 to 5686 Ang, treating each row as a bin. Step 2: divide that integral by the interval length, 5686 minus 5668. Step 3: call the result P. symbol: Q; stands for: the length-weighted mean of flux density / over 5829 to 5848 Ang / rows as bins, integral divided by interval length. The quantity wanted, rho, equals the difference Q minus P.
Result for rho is -10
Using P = 29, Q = 19.3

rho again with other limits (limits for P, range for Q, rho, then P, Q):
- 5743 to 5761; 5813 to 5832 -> -4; 24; 19.9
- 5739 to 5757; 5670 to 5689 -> 5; 24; 28.8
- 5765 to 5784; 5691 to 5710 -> 5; 21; 25.7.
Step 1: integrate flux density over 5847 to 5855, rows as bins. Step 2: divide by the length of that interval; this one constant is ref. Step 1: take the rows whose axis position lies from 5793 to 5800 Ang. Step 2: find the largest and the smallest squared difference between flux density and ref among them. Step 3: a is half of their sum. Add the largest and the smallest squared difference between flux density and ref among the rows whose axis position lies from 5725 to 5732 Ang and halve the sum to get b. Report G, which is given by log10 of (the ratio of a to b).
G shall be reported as -1.4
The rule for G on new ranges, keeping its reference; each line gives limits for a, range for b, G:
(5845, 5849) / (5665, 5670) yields -2.0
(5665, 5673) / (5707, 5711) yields 0.5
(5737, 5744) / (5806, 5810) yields 0.9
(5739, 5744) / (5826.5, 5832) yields 1.1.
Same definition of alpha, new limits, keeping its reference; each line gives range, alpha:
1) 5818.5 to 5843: 5835.26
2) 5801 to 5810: 5809.79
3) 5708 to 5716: 5714.26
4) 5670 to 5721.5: 5720.85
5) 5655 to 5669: 5668.40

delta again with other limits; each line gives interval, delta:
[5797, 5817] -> 18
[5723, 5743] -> 22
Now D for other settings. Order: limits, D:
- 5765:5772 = 5771.12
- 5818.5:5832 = 5819.16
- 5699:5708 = 5701.12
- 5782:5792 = 5783.09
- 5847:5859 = 5852.75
